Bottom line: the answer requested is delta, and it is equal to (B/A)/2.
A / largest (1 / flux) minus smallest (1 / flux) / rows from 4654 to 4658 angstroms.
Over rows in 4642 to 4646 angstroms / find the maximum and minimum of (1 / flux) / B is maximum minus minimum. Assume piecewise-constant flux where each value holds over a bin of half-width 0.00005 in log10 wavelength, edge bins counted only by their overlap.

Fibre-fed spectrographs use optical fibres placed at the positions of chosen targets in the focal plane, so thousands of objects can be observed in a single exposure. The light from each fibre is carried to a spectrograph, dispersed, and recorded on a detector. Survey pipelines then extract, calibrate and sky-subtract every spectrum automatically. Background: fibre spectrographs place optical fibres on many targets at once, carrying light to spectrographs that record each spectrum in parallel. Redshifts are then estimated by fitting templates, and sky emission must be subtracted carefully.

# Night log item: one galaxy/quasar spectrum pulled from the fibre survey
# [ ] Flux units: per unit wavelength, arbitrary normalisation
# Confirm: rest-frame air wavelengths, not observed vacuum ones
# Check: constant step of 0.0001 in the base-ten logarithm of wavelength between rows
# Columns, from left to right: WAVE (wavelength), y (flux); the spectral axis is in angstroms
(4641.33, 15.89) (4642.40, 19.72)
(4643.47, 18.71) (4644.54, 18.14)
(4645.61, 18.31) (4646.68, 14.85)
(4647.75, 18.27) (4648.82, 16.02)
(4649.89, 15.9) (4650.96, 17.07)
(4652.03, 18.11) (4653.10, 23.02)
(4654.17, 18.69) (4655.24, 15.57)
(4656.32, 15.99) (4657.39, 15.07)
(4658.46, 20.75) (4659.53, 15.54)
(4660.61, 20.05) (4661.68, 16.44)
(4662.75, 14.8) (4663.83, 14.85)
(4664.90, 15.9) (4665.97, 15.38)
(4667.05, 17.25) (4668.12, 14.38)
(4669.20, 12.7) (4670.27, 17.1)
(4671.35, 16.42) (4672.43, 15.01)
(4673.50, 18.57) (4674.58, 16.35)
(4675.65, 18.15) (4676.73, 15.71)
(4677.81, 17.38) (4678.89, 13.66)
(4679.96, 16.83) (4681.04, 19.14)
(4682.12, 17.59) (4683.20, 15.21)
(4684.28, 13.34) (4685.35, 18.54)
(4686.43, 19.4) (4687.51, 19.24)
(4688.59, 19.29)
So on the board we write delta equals 0.2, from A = 0.013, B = 0.004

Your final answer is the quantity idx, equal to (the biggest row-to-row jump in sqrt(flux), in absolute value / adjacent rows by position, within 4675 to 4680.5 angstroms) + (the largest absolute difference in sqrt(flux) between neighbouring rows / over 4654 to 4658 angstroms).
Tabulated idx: 0.85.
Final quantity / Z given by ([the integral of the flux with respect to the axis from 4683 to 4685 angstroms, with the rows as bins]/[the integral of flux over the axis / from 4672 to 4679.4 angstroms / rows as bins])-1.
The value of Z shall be -0.8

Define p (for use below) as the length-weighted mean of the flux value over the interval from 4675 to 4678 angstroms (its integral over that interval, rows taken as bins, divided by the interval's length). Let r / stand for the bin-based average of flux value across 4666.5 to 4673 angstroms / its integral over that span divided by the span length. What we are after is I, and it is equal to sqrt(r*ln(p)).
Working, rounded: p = 17.0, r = 15.5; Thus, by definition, 6.6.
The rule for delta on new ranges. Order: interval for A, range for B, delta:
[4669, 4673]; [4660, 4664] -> 0.4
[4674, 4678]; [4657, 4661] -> 1.1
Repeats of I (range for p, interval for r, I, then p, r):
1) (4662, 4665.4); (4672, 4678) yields 6.8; 15.3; 16.9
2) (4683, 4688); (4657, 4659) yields 7.2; 17.3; 18.2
